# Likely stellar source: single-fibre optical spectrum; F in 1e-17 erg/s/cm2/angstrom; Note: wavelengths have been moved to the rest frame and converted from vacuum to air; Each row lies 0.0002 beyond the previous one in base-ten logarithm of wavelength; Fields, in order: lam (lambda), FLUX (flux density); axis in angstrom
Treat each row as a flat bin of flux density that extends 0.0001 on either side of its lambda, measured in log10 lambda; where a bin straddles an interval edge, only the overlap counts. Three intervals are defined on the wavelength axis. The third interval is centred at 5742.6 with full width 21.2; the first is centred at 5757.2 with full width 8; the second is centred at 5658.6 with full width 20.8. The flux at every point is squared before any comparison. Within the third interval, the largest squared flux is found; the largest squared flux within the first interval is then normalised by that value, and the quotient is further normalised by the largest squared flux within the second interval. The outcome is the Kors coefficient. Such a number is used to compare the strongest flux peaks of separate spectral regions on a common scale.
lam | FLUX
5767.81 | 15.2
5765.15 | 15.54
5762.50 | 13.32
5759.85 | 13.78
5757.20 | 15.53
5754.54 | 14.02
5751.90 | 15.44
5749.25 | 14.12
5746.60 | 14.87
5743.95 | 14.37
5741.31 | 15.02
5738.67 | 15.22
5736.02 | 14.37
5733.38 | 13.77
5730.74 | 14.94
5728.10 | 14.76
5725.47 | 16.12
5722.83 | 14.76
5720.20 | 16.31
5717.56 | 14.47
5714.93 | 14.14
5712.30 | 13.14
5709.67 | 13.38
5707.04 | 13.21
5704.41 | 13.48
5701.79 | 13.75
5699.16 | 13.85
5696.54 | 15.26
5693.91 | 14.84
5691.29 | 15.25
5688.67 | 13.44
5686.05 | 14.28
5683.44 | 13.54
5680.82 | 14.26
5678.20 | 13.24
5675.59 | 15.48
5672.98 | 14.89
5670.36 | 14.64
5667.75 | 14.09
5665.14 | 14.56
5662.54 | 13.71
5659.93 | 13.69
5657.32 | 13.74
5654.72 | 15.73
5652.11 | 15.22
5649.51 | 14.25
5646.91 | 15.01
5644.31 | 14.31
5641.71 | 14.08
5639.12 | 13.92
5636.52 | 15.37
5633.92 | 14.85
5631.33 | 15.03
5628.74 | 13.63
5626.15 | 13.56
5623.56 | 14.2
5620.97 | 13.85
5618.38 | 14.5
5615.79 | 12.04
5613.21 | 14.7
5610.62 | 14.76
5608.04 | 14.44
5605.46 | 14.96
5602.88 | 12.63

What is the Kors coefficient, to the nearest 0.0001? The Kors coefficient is 0.0041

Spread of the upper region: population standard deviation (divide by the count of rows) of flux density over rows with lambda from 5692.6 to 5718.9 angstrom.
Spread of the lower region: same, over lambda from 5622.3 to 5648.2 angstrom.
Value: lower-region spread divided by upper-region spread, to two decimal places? 0.88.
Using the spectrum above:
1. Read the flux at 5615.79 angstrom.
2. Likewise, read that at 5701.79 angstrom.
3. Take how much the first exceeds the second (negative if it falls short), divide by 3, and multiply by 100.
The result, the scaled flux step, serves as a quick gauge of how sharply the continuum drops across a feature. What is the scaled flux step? -57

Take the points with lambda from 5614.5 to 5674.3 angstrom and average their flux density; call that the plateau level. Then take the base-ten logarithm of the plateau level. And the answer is 1.16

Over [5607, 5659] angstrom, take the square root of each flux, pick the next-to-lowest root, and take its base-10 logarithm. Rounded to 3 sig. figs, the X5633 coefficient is 0.566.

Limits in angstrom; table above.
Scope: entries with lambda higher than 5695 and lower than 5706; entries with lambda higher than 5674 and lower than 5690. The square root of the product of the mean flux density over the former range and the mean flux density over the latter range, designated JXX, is 14.1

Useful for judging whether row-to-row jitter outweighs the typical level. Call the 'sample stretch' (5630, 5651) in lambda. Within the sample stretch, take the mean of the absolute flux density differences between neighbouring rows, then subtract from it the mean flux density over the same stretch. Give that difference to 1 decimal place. -14.0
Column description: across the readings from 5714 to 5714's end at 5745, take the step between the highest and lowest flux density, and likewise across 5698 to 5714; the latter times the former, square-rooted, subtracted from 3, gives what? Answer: 1.7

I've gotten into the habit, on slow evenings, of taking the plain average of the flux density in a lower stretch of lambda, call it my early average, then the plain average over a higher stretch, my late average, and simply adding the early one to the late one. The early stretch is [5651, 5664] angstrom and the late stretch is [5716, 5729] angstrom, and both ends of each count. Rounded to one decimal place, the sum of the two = 29.7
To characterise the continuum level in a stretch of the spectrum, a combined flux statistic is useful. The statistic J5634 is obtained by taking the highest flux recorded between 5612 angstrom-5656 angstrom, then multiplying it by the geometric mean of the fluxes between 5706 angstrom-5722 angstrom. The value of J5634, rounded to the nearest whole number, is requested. 221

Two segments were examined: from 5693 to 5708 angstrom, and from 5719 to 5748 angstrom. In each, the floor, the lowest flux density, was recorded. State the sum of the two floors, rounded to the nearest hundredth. 26.98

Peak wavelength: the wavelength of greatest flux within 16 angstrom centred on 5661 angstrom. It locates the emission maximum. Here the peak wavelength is 5654.72 angstrom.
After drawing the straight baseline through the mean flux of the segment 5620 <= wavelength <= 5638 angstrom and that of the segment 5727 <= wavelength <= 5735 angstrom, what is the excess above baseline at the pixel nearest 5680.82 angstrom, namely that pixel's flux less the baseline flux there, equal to -0.2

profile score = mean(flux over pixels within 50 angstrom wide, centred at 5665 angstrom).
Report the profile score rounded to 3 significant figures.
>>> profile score 14.3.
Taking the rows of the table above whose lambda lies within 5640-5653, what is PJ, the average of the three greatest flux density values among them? 14.8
